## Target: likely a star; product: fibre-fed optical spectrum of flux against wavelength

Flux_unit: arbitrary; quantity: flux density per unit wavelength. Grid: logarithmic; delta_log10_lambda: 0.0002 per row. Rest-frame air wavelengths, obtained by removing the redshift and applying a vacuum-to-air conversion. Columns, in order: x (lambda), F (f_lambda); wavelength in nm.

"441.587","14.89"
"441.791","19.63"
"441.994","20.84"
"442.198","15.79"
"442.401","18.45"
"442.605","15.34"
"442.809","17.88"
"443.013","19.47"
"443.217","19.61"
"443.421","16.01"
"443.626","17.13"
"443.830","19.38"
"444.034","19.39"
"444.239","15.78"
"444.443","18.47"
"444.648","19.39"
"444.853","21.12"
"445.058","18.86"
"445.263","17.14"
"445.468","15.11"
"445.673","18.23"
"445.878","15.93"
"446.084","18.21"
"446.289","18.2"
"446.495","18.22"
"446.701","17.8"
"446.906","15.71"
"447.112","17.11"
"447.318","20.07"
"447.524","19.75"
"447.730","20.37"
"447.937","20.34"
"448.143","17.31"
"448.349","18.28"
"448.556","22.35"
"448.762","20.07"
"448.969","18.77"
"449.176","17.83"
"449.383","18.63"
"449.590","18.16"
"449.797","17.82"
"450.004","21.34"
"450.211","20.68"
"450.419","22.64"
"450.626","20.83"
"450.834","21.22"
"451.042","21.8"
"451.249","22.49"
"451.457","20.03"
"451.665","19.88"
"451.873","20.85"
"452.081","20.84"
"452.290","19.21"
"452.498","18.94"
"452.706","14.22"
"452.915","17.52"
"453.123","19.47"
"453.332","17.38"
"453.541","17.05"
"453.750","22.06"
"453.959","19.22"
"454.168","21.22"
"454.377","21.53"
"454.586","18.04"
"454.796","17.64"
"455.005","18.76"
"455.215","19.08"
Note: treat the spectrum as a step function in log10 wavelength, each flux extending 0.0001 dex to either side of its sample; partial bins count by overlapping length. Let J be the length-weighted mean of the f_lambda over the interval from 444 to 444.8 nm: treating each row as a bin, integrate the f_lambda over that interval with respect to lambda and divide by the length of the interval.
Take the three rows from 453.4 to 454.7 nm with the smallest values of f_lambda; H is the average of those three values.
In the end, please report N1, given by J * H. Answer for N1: 332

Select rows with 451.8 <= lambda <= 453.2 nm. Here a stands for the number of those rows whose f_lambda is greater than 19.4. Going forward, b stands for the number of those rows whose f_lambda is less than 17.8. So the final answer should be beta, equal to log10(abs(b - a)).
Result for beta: 0.0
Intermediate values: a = 3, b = 2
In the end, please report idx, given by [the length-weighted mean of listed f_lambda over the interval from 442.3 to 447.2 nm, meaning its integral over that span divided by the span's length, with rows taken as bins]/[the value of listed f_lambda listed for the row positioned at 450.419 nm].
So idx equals 0.79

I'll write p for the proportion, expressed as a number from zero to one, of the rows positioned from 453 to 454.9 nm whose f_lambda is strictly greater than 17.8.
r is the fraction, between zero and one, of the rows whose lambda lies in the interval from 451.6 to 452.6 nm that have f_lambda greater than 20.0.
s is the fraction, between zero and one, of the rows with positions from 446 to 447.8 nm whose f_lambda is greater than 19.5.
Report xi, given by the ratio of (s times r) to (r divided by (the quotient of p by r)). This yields 0.56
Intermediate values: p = 0.67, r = 0.40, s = 0.3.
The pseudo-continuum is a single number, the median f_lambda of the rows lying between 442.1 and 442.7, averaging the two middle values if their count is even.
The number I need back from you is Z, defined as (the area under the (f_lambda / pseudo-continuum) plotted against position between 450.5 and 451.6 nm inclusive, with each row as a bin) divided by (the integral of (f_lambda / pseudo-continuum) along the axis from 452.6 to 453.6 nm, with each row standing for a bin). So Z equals 1.36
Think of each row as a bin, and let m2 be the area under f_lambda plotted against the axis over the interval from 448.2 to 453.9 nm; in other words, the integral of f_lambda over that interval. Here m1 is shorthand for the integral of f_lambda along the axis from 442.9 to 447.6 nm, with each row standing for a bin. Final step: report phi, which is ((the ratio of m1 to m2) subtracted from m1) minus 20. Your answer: 64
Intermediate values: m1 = 85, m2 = 112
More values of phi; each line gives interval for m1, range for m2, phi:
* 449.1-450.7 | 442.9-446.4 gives 11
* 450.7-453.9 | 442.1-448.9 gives 42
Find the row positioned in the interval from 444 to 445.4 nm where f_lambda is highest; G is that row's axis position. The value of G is 444.853 nm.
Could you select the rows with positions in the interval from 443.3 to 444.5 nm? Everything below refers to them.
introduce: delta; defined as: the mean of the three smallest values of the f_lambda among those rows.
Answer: 16.3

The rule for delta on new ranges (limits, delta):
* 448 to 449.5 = 17.8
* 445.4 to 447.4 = 15.6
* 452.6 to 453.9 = 16.2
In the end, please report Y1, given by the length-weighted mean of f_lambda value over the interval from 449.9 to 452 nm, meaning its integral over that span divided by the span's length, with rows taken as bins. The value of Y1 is 21.2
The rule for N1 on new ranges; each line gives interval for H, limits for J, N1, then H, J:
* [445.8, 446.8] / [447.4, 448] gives 348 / 17.3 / 20.1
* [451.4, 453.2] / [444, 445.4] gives 312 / 16.9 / 18.5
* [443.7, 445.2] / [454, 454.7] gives 356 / 17.7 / 20.1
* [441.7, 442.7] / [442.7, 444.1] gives 304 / 16.5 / 18.4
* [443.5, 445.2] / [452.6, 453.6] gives 294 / 17.1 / 17.1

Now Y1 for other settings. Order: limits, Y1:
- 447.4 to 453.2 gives 19.7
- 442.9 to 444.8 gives 18.4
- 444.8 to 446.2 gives 17.7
